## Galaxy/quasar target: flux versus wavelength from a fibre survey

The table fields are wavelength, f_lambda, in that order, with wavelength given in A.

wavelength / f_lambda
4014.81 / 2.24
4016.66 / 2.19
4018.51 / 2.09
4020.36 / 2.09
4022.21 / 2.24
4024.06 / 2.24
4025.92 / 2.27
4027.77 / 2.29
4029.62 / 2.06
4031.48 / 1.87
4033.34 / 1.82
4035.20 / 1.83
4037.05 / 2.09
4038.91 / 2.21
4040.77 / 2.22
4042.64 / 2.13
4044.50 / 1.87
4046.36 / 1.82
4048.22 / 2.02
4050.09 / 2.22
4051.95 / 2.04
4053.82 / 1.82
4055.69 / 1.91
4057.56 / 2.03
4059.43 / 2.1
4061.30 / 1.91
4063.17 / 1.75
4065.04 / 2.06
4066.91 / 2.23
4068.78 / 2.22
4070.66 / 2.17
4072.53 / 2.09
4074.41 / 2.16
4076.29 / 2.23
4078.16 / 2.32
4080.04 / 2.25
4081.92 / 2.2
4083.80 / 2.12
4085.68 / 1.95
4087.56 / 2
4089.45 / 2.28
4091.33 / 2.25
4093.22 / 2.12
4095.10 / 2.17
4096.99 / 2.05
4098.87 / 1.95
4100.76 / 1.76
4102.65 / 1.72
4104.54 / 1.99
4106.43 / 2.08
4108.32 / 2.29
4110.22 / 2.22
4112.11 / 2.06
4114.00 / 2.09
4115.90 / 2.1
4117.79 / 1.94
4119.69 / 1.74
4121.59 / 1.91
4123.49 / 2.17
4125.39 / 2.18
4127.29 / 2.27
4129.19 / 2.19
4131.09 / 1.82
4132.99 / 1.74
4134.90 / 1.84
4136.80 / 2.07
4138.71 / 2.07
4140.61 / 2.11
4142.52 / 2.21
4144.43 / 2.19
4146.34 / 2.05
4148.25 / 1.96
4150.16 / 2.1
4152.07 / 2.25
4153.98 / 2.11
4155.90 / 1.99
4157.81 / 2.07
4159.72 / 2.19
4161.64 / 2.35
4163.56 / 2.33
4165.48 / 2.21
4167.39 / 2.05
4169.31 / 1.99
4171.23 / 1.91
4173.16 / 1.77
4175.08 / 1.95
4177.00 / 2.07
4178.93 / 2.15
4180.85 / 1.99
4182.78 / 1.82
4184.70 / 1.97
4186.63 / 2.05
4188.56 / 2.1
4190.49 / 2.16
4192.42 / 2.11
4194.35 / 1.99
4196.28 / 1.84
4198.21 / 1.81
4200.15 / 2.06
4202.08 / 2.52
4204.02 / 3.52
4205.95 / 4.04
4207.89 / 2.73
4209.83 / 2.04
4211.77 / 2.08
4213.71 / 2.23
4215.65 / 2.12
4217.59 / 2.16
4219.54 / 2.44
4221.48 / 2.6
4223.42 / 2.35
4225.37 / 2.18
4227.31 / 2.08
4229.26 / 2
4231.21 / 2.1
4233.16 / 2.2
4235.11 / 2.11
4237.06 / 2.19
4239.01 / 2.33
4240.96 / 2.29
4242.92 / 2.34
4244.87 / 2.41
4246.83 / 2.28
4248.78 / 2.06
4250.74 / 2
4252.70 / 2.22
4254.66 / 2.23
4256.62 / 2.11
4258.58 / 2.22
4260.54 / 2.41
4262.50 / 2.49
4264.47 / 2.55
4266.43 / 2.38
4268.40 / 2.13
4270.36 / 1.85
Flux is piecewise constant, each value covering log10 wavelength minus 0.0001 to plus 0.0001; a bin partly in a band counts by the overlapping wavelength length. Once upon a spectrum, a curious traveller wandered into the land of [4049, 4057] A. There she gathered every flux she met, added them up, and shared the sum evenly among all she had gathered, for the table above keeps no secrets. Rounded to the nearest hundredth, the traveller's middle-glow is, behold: 2.00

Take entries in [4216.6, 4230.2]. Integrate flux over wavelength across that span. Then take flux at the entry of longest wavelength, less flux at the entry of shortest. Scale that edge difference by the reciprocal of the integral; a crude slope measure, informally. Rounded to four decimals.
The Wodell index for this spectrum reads -0.0052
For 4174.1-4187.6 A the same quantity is 0.0037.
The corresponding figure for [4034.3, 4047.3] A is -0.0004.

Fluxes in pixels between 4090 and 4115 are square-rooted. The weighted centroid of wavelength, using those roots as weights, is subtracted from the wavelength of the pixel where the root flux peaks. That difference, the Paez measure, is 5.7 A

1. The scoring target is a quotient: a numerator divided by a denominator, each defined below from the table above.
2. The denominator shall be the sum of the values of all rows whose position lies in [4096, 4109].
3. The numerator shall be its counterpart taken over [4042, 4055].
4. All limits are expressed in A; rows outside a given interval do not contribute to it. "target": 1.01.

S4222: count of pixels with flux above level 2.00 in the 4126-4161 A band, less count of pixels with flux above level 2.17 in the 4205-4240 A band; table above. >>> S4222 3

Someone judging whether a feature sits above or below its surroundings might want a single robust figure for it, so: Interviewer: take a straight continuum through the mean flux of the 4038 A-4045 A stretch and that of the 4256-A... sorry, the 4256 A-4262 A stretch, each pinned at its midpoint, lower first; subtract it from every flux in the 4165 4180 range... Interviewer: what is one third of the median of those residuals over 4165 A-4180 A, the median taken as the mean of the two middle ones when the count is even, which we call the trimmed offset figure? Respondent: -0.06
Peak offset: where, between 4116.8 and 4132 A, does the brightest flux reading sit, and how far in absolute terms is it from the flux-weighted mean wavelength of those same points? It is 2.7 A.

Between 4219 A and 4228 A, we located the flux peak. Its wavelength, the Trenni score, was 4221.48 A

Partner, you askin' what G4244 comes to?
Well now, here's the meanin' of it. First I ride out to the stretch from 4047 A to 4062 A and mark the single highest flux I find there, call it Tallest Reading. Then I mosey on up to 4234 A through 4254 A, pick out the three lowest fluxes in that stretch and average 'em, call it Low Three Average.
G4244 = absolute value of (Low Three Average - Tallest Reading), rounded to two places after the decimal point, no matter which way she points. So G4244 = 0.16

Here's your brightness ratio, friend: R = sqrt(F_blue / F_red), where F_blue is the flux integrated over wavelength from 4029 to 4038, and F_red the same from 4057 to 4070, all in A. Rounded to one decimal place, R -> 0.8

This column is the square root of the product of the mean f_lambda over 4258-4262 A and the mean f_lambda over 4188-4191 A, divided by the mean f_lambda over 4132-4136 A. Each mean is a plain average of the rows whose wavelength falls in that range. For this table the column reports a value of 1.24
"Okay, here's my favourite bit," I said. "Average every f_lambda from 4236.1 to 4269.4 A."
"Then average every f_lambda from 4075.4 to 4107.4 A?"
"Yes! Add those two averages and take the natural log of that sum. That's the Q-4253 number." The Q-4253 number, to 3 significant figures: 1.47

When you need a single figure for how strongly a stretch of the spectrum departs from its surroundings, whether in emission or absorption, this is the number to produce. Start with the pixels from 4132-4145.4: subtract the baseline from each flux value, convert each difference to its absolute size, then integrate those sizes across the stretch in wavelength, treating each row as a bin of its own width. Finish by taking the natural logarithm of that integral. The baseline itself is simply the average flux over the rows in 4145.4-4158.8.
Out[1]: 0.5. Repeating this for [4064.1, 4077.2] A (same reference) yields 0.2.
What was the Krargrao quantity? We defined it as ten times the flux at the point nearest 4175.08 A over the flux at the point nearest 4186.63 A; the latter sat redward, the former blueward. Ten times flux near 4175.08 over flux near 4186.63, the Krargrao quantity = 9.5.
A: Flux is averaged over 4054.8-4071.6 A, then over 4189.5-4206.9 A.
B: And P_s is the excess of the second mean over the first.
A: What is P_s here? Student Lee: 0.41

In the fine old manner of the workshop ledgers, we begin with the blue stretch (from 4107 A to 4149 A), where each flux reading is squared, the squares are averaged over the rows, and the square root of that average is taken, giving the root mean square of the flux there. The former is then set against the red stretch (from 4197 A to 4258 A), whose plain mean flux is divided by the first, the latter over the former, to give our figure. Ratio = 1.12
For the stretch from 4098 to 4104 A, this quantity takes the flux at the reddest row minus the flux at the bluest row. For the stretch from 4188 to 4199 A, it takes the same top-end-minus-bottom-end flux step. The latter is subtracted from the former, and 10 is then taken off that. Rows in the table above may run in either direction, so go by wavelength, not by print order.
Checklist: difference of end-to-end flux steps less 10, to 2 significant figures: -9.9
